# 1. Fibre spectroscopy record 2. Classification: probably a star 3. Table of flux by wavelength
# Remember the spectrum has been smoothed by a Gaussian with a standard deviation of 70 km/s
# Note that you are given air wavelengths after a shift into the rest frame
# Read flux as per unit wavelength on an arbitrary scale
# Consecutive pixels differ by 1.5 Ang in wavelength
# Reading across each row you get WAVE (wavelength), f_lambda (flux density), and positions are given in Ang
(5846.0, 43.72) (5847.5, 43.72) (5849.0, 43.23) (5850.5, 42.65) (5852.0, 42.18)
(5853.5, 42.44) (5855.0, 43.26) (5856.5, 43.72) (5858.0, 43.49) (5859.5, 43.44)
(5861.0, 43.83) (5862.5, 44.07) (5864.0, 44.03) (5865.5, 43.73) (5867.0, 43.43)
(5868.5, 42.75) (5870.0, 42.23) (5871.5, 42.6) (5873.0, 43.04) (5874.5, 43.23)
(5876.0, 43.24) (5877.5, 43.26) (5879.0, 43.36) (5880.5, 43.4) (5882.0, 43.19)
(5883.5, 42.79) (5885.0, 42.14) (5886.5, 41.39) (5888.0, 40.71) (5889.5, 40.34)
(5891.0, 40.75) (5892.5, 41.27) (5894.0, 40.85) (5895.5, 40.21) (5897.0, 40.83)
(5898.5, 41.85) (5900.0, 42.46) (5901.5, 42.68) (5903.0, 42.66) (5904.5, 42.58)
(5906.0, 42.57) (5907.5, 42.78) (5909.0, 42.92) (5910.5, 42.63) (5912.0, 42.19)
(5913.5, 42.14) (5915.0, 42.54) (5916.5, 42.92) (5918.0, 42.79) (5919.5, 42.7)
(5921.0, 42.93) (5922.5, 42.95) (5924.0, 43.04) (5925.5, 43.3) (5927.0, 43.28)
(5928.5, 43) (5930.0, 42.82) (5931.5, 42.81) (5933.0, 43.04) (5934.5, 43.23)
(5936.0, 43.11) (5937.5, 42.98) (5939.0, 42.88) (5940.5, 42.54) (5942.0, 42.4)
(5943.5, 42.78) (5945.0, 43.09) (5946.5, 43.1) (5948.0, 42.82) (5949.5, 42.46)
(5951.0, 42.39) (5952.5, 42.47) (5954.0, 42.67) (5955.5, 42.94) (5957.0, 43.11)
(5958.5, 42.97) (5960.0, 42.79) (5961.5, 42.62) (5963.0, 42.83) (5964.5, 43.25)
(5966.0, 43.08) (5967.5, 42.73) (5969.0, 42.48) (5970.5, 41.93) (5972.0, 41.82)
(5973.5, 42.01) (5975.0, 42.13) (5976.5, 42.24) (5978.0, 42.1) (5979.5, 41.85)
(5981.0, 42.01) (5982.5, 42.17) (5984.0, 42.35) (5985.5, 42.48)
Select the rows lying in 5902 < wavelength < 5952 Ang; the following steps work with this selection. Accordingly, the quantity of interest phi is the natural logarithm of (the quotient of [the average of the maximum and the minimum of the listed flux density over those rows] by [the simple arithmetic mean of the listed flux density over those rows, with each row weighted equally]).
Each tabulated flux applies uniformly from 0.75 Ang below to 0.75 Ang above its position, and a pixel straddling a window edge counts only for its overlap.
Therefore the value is -0.002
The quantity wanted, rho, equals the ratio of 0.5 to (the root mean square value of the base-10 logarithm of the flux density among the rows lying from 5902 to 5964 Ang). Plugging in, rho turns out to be 0.306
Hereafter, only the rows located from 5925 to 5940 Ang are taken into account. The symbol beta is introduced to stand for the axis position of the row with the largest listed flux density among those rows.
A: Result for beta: 5925.5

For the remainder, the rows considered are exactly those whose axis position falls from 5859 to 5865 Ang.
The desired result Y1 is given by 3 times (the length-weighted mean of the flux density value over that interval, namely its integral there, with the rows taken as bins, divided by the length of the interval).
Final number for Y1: 132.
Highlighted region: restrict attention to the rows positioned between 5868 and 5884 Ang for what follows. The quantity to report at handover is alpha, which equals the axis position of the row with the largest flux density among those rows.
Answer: 5880.5 Ang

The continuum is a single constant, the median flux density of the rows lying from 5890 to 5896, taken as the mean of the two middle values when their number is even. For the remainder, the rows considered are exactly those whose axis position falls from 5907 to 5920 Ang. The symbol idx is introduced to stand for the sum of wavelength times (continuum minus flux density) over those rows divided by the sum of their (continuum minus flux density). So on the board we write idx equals 5913.5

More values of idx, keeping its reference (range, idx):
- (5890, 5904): 5900.9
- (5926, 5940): 5933.0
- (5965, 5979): 5971.3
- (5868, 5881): 5875.1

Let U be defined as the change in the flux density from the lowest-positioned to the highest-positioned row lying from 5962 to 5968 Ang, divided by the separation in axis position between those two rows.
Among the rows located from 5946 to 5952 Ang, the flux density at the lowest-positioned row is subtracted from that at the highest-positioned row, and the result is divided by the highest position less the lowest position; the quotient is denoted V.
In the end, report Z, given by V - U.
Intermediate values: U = -0.02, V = -0.16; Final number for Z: -0.14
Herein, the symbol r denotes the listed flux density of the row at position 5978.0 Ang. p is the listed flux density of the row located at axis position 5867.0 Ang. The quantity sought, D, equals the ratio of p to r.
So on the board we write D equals 1.03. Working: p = 43.43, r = 42.1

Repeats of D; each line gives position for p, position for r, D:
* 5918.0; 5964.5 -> 0.99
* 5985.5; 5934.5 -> 0.98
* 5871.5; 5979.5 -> 1.02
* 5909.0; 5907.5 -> 1.00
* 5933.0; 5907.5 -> 1.01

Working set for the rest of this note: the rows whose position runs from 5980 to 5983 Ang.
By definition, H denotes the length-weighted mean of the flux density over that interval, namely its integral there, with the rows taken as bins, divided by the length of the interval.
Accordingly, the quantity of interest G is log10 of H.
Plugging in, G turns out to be 1.62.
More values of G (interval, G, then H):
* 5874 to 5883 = 1.64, 43.3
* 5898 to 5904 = 1.63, 42.4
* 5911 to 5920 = 1.63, 42.5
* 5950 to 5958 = 1.63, 42.7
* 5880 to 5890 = 1.62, 42.0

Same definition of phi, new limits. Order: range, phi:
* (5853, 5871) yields -0.005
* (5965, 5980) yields 0.005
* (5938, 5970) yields 0.001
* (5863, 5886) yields 0.000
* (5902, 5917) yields -0.001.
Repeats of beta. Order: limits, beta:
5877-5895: 5880.5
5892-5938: 5925.5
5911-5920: 5916.5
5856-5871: 5862.5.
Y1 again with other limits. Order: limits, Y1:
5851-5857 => 129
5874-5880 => 130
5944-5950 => 129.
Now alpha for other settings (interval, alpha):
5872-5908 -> 5880.5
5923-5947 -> 5925.5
